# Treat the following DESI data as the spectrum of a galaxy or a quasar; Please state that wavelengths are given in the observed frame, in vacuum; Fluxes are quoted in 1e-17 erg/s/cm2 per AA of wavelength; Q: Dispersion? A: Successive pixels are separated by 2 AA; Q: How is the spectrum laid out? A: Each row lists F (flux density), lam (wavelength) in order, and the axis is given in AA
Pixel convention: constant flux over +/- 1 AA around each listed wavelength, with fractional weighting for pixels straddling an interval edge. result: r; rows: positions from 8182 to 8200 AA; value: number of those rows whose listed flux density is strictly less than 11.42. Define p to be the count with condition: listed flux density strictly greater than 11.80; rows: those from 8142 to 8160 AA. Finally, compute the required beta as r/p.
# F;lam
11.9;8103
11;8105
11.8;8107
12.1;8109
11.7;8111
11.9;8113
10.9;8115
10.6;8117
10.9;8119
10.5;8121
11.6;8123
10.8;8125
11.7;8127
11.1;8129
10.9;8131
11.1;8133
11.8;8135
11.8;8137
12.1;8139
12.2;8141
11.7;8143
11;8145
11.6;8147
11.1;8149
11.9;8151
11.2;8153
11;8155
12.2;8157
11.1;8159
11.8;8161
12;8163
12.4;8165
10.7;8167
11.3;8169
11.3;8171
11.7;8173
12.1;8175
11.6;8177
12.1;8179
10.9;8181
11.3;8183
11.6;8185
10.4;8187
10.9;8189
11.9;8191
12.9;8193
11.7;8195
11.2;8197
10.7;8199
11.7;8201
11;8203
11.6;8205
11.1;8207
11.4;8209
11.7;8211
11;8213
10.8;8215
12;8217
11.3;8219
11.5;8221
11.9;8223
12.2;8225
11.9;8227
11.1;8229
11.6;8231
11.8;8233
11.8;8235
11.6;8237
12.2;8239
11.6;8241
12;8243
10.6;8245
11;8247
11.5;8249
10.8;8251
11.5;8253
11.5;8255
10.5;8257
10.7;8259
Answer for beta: 2.5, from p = 2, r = 5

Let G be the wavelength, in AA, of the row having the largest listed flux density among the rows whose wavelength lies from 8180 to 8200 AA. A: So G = 8193 AA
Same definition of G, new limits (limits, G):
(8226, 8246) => 8239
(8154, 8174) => 8165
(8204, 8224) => 8217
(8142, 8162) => 8157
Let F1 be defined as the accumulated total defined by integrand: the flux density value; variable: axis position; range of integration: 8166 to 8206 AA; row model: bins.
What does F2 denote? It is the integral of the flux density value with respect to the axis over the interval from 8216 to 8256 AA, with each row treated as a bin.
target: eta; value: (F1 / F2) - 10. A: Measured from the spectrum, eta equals -9.01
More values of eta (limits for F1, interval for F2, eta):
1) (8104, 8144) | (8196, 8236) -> -9.00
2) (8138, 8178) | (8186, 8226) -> -8.99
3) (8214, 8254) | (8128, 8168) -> -9.00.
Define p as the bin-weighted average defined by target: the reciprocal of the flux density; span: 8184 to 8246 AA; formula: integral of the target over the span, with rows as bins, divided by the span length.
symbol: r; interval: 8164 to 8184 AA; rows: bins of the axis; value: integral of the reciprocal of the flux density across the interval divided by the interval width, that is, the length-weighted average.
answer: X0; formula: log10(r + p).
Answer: -0.760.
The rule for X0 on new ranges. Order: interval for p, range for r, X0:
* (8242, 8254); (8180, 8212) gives -0.751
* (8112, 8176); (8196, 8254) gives -0.757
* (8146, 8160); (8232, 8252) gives -0.758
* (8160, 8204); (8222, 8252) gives -0.760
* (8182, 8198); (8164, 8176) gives -0.760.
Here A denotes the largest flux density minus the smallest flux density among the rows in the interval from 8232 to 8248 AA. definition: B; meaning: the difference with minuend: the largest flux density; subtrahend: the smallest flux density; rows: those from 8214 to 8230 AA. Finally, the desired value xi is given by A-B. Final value 0.20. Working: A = 1.60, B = 1.4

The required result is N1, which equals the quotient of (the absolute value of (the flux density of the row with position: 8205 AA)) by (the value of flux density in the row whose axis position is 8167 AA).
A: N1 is 1.08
